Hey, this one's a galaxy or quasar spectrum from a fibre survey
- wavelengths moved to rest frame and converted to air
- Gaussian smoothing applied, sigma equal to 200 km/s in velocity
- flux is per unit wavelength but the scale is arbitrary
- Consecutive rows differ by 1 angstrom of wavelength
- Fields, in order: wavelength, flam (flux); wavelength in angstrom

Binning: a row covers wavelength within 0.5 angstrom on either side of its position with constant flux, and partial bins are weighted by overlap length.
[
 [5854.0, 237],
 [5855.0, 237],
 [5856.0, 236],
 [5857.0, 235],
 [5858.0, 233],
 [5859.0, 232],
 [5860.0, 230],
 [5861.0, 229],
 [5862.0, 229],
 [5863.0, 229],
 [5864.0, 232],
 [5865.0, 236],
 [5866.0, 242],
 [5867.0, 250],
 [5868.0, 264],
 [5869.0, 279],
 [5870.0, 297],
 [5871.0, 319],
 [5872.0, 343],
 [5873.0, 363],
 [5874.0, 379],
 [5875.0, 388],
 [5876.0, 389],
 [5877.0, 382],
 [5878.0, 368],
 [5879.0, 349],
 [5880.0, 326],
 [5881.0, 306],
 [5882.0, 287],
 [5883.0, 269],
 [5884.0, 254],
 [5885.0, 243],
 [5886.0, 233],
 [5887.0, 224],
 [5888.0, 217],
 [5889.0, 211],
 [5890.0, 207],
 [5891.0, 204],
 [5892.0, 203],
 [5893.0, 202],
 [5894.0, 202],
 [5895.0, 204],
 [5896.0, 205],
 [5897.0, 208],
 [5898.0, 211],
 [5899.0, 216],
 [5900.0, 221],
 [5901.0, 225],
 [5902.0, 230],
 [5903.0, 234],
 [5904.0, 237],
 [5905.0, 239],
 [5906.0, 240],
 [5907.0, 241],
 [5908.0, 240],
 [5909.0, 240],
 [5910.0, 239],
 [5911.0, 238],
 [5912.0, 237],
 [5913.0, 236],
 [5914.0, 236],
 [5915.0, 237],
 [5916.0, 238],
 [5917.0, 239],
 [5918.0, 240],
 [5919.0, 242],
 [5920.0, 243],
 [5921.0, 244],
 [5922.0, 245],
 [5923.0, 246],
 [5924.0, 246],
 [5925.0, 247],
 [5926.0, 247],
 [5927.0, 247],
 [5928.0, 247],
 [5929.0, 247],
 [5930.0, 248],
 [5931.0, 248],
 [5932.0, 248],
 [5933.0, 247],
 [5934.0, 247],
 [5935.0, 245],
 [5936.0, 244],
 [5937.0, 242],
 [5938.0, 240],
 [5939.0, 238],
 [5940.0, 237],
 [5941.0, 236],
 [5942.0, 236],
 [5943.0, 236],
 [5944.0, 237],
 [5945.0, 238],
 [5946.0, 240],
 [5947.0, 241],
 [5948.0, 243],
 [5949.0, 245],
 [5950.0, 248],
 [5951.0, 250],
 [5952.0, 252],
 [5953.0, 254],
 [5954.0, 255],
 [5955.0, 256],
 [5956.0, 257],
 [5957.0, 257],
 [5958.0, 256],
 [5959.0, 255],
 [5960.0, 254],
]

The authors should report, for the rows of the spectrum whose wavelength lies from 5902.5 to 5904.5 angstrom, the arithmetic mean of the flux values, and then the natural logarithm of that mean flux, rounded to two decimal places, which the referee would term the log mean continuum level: 5.46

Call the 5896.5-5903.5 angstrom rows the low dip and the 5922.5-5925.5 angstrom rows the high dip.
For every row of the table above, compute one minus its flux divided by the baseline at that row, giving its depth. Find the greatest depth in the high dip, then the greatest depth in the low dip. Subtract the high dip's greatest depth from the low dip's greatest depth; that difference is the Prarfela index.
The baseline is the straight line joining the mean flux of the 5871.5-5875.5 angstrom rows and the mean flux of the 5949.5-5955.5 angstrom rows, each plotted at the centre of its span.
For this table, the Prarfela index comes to 0.209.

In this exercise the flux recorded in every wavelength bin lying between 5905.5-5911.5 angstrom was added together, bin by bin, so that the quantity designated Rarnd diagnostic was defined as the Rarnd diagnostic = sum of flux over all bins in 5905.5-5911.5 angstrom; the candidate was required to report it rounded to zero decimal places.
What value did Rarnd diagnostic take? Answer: 1438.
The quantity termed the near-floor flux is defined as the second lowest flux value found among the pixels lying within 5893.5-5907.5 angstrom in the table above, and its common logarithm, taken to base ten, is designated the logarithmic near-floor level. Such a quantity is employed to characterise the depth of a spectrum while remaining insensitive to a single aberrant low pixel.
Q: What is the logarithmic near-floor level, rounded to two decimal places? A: 2.31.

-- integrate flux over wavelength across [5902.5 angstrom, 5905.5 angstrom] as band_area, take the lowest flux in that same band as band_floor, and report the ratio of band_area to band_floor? 3.03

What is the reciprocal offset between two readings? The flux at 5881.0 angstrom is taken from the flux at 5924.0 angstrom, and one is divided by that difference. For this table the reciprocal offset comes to -0.02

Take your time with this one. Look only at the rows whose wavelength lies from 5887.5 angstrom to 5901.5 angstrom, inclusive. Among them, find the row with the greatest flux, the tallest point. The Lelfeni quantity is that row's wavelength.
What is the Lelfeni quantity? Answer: 5901.0 angstrom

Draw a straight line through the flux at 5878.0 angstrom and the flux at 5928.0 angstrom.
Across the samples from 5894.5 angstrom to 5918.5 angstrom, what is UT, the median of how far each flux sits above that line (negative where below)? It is -59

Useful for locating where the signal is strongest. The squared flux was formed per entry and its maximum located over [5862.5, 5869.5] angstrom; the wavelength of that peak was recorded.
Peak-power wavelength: 5869.0 angstrom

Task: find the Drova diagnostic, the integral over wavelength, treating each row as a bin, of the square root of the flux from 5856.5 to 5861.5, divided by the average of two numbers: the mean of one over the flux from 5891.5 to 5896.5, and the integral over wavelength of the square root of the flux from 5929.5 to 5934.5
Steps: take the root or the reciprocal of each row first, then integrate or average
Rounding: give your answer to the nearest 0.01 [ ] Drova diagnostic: 1.93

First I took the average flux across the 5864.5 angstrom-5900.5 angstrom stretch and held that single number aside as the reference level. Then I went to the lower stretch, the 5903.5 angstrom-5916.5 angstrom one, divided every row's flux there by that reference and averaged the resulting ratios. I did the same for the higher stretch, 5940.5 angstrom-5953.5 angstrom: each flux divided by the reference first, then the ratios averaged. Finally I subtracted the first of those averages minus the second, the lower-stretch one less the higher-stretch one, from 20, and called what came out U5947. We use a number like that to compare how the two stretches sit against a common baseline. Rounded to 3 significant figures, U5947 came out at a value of 20.0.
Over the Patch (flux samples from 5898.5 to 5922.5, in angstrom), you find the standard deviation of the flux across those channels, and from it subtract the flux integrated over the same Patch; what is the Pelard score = -5670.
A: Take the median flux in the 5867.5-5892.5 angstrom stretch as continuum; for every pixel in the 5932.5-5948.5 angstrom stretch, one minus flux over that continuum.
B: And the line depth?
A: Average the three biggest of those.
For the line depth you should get 0.178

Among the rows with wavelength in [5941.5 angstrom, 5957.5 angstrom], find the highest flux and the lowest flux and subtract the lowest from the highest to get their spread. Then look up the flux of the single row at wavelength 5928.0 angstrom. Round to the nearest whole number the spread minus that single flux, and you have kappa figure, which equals -226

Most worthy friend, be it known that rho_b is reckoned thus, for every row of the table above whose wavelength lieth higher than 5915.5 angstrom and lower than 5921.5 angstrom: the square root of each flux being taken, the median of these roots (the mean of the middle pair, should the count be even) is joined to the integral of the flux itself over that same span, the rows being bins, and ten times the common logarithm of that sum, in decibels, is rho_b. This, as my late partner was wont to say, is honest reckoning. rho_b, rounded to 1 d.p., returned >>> 31.6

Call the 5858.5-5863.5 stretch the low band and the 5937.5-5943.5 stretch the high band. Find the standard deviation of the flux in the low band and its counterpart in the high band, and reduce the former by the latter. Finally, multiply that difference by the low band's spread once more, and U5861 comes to 0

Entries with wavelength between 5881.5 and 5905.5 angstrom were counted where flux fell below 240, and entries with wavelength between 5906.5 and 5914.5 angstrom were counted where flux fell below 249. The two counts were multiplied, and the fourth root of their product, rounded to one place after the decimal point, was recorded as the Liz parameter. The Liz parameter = 3.6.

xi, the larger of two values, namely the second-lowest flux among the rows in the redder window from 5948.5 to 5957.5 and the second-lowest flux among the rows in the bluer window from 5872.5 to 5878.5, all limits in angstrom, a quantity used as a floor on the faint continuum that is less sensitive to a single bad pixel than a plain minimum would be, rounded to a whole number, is 368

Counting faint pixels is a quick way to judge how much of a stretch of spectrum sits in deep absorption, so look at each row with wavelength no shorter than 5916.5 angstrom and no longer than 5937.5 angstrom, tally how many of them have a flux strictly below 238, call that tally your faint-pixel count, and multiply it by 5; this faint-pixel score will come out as 0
